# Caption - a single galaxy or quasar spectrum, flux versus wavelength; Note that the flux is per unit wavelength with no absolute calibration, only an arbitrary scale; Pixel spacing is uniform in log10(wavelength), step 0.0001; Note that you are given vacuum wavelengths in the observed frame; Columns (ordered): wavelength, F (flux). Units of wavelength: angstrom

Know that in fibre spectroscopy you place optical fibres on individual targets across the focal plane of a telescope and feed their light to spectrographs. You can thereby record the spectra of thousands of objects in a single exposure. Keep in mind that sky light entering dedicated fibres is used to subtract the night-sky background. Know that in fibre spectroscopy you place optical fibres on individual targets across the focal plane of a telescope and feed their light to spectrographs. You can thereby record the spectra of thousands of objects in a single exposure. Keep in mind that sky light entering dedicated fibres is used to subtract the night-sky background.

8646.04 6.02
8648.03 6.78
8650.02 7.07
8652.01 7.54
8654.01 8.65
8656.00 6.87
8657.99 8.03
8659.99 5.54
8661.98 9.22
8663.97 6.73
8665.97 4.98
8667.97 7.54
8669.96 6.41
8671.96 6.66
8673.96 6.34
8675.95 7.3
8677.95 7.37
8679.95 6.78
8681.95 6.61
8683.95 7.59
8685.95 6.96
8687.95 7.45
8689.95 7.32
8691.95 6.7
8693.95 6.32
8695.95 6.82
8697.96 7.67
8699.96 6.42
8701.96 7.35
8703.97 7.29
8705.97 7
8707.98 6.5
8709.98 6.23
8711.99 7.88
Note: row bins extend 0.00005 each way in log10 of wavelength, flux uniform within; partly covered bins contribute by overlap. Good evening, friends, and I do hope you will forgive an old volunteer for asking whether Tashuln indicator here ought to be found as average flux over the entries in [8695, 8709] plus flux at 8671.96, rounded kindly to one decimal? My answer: 13.7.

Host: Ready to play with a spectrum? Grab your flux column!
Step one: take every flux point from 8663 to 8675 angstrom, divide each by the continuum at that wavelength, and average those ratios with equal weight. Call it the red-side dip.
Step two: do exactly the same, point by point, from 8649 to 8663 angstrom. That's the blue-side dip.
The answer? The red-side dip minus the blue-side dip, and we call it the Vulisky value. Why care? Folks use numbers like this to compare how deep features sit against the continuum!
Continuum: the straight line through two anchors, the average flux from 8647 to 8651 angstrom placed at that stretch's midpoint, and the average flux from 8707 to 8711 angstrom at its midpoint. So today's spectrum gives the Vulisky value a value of -0.15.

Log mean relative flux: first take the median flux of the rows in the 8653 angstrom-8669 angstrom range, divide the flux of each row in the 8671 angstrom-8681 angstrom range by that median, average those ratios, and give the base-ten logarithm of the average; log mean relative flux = -0.019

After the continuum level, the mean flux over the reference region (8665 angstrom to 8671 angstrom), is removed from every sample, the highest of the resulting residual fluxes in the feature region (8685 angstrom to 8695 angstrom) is 1.1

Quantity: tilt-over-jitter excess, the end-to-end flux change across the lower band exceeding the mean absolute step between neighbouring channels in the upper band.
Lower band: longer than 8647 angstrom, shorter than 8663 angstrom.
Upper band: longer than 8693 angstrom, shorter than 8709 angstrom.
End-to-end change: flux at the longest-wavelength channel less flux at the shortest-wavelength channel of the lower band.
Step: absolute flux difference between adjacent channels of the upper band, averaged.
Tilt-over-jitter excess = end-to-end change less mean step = 1.8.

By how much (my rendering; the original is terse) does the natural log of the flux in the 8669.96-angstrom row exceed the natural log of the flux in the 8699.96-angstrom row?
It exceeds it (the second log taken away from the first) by 0.00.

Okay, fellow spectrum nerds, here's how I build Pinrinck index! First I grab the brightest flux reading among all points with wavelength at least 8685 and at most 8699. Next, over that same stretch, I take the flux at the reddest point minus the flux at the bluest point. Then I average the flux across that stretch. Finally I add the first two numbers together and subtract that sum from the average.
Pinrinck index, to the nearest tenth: -1.3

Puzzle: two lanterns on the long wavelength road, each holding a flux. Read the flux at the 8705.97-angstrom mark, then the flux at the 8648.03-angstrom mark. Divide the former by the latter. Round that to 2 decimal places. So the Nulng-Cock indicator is 1.03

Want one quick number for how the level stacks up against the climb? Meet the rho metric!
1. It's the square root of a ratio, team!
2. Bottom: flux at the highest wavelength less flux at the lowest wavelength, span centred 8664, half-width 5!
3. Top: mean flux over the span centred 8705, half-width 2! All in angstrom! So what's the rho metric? 1.89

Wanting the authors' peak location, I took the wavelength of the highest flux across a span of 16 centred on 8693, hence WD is 8697.96 angstrom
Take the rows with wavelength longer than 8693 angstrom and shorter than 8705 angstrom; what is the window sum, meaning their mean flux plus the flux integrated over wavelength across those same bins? 90.8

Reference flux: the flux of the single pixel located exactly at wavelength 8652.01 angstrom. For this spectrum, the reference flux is 7.54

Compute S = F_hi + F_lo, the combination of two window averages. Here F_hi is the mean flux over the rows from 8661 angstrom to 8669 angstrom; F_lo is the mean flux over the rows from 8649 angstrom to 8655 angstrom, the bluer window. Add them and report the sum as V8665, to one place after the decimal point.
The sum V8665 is 14.9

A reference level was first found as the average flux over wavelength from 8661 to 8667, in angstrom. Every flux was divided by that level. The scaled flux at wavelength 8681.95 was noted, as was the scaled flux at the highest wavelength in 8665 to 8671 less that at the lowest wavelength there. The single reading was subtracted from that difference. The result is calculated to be -0.74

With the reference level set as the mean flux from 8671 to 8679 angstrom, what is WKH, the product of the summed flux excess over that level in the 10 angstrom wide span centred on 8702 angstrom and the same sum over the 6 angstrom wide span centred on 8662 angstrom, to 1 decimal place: 0.8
